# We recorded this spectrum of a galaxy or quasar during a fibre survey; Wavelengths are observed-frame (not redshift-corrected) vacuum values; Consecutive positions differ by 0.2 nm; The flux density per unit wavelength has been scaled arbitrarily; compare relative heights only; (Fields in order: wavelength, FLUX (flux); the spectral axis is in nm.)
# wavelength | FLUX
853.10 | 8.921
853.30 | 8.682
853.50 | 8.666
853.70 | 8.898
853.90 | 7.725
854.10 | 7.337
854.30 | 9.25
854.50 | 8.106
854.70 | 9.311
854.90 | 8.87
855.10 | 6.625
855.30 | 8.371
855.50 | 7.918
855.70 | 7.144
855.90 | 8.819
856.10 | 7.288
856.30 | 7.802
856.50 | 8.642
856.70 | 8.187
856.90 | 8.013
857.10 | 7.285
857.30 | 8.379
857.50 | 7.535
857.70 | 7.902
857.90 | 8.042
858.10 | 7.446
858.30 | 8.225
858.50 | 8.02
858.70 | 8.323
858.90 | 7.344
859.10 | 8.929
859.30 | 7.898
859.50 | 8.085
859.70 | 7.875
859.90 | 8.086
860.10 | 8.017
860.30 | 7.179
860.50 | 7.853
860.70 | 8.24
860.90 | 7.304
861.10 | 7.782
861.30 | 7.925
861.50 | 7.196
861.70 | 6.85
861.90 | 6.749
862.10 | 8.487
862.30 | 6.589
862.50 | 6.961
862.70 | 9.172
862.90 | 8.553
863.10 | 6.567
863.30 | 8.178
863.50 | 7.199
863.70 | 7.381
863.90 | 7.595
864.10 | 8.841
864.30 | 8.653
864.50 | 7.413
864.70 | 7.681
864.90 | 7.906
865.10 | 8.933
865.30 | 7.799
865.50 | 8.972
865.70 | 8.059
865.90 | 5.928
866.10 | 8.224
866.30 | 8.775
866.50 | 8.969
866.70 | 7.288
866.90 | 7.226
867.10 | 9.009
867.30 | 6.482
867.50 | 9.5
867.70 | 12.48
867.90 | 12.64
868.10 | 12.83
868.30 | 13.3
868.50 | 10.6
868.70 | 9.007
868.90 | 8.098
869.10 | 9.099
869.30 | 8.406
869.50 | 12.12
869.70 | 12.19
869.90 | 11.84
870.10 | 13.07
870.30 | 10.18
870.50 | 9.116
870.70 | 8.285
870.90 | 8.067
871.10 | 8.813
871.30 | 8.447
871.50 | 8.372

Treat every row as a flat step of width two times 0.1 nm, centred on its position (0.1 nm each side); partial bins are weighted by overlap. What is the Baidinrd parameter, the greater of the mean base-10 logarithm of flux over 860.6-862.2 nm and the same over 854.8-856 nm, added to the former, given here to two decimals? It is 1.78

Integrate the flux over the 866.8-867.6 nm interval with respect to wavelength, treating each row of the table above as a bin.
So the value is 6.44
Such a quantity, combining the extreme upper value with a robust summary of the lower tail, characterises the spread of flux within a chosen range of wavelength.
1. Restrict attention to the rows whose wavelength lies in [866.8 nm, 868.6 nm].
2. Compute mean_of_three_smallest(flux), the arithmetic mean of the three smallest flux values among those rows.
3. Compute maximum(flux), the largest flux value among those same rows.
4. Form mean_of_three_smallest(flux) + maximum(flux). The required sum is 20.9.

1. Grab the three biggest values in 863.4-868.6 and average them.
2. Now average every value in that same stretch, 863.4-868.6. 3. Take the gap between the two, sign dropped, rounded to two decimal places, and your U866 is 4.09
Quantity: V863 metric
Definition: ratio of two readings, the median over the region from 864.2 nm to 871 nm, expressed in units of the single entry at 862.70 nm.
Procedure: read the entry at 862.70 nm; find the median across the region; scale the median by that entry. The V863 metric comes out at 0.98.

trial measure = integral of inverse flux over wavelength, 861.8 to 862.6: 0.112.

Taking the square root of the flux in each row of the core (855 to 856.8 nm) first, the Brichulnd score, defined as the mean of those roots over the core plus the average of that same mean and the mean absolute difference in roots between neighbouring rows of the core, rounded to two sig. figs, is 4.3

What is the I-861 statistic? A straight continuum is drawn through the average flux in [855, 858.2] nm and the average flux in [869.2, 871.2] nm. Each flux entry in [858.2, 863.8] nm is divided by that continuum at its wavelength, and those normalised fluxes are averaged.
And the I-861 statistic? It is 0.902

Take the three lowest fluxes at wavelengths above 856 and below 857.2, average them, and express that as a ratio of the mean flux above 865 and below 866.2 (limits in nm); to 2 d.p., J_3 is 0.93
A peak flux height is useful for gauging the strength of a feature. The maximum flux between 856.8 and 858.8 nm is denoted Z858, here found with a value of 8.379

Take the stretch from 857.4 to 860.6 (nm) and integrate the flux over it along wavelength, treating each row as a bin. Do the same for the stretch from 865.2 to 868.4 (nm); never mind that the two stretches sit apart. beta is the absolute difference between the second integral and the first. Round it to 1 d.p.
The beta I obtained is 4.1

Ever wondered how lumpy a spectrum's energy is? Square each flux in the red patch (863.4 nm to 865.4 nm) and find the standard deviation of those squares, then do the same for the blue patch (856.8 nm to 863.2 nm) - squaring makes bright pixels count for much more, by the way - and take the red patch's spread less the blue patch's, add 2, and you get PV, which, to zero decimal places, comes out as 2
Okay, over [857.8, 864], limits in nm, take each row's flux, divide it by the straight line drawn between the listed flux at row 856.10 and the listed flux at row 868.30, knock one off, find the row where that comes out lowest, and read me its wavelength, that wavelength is 863.10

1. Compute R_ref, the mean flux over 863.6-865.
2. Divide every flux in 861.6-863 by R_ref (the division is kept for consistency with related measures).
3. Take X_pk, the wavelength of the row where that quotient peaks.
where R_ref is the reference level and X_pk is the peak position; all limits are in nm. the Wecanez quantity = 862.70 nm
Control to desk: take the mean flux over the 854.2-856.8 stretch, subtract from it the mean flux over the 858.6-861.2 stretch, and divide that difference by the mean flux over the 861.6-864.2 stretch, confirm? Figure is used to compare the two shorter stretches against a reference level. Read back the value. 0.034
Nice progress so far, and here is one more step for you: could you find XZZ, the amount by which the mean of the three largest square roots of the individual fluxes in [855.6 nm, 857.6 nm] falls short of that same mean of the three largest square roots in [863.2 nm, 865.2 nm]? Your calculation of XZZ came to 0.0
